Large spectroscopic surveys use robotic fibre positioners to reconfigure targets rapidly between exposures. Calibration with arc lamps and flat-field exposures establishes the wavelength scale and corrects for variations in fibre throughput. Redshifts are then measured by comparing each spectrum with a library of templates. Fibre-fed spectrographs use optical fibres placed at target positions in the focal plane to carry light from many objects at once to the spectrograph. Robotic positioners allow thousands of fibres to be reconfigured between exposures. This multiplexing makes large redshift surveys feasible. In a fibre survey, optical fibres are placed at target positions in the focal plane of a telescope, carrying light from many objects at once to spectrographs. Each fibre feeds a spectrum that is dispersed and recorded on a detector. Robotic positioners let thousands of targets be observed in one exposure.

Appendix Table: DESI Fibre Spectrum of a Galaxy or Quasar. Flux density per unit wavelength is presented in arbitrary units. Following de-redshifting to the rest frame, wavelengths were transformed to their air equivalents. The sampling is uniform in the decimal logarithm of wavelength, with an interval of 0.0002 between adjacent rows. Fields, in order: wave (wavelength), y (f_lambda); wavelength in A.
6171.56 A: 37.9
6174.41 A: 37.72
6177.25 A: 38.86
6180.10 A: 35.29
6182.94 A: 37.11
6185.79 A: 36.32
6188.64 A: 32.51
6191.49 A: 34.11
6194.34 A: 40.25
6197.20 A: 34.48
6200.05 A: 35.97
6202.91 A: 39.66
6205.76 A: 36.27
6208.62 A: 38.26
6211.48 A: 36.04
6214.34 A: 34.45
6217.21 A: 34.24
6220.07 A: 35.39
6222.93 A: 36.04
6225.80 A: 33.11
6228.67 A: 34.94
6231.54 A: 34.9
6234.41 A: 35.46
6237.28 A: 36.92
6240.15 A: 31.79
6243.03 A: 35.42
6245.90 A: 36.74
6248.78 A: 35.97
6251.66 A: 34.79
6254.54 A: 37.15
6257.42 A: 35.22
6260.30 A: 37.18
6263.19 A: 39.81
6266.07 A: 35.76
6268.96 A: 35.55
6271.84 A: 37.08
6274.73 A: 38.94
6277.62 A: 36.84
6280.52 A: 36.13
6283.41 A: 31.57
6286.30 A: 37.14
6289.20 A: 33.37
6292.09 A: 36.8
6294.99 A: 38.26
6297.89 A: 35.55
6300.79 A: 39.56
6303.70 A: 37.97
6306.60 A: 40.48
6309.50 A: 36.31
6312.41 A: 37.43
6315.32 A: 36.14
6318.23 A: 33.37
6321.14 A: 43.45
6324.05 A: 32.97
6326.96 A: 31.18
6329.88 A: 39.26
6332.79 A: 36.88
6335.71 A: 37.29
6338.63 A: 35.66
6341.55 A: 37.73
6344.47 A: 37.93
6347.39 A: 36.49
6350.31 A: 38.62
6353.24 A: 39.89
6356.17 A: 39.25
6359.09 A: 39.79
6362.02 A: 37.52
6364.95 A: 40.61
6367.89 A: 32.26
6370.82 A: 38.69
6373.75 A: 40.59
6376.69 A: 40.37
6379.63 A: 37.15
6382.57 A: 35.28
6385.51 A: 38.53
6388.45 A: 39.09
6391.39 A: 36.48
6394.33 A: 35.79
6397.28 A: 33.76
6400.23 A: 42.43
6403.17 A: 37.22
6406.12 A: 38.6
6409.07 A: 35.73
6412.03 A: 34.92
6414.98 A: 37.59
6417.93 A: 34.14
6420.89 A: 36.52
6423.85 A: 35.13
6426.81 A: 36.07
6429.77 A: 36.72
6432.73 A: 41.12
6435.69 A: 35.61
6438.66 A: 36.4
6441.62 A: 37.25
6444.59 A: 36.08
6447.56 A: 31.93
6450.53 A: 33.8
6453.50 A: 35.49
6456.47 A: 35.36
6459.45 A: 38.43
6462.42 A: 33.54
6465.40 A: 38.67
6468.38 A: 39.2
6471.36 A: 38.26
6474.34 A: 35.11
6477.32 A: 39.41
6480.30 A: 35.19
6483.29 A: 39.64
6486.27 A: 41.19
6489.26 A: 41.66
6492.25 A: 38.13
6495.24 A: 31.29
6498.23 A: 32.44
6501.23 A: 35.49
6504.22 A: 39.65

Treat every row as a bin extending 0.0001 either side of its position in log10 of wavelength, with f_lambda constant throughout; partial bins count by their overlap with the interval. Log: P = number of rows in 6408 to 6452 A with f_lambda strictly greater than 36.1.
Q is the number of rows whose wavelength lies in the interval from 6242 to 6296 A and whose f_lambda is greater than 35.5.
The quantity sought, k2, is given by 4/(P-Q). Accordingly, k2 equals -0.5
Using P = 6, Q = 14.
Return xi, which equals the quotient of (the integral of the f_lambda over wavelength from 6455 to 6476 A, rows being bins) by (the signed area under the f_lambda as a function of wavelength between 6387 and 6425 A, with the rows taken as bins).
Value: 0.6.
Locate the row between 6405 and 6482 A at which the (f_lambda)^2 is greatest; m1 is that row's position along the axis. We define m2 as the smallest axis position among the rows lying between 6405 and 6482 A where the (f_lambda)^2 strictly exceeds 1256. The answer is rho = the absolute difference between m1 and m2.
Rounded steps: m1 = 6432.73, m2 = 6406.12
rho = 26.6 A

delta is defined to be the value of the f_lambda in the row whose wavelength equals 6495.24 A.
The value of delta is 31.29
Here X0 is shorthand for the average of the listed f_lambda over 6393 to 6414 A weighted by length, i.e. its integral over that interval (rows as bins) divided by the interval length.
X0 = 36.9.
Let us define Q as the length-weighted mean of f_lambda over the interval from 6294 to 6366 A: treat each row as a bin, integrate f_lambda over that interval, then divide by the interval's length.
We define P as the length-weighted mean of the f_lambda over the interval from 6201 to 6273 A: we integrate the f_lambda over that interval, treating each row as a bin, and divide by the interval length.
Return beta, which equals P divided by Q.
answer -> 0.96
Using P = 35.9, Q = 37.6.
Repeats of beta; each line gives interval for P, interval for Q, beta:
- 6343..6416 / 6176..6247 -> 1.06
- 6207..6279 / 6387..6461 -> 0.99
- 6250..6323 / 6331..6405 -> 0.97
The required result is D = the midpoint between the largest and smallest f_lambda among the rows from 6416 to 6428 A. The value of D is 35.3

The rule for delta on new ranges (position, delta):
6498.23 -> 32.44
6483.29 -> 39.64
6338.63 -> 35.66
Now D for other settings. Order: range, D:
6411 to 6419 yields 35.9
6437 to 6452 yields 34.6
